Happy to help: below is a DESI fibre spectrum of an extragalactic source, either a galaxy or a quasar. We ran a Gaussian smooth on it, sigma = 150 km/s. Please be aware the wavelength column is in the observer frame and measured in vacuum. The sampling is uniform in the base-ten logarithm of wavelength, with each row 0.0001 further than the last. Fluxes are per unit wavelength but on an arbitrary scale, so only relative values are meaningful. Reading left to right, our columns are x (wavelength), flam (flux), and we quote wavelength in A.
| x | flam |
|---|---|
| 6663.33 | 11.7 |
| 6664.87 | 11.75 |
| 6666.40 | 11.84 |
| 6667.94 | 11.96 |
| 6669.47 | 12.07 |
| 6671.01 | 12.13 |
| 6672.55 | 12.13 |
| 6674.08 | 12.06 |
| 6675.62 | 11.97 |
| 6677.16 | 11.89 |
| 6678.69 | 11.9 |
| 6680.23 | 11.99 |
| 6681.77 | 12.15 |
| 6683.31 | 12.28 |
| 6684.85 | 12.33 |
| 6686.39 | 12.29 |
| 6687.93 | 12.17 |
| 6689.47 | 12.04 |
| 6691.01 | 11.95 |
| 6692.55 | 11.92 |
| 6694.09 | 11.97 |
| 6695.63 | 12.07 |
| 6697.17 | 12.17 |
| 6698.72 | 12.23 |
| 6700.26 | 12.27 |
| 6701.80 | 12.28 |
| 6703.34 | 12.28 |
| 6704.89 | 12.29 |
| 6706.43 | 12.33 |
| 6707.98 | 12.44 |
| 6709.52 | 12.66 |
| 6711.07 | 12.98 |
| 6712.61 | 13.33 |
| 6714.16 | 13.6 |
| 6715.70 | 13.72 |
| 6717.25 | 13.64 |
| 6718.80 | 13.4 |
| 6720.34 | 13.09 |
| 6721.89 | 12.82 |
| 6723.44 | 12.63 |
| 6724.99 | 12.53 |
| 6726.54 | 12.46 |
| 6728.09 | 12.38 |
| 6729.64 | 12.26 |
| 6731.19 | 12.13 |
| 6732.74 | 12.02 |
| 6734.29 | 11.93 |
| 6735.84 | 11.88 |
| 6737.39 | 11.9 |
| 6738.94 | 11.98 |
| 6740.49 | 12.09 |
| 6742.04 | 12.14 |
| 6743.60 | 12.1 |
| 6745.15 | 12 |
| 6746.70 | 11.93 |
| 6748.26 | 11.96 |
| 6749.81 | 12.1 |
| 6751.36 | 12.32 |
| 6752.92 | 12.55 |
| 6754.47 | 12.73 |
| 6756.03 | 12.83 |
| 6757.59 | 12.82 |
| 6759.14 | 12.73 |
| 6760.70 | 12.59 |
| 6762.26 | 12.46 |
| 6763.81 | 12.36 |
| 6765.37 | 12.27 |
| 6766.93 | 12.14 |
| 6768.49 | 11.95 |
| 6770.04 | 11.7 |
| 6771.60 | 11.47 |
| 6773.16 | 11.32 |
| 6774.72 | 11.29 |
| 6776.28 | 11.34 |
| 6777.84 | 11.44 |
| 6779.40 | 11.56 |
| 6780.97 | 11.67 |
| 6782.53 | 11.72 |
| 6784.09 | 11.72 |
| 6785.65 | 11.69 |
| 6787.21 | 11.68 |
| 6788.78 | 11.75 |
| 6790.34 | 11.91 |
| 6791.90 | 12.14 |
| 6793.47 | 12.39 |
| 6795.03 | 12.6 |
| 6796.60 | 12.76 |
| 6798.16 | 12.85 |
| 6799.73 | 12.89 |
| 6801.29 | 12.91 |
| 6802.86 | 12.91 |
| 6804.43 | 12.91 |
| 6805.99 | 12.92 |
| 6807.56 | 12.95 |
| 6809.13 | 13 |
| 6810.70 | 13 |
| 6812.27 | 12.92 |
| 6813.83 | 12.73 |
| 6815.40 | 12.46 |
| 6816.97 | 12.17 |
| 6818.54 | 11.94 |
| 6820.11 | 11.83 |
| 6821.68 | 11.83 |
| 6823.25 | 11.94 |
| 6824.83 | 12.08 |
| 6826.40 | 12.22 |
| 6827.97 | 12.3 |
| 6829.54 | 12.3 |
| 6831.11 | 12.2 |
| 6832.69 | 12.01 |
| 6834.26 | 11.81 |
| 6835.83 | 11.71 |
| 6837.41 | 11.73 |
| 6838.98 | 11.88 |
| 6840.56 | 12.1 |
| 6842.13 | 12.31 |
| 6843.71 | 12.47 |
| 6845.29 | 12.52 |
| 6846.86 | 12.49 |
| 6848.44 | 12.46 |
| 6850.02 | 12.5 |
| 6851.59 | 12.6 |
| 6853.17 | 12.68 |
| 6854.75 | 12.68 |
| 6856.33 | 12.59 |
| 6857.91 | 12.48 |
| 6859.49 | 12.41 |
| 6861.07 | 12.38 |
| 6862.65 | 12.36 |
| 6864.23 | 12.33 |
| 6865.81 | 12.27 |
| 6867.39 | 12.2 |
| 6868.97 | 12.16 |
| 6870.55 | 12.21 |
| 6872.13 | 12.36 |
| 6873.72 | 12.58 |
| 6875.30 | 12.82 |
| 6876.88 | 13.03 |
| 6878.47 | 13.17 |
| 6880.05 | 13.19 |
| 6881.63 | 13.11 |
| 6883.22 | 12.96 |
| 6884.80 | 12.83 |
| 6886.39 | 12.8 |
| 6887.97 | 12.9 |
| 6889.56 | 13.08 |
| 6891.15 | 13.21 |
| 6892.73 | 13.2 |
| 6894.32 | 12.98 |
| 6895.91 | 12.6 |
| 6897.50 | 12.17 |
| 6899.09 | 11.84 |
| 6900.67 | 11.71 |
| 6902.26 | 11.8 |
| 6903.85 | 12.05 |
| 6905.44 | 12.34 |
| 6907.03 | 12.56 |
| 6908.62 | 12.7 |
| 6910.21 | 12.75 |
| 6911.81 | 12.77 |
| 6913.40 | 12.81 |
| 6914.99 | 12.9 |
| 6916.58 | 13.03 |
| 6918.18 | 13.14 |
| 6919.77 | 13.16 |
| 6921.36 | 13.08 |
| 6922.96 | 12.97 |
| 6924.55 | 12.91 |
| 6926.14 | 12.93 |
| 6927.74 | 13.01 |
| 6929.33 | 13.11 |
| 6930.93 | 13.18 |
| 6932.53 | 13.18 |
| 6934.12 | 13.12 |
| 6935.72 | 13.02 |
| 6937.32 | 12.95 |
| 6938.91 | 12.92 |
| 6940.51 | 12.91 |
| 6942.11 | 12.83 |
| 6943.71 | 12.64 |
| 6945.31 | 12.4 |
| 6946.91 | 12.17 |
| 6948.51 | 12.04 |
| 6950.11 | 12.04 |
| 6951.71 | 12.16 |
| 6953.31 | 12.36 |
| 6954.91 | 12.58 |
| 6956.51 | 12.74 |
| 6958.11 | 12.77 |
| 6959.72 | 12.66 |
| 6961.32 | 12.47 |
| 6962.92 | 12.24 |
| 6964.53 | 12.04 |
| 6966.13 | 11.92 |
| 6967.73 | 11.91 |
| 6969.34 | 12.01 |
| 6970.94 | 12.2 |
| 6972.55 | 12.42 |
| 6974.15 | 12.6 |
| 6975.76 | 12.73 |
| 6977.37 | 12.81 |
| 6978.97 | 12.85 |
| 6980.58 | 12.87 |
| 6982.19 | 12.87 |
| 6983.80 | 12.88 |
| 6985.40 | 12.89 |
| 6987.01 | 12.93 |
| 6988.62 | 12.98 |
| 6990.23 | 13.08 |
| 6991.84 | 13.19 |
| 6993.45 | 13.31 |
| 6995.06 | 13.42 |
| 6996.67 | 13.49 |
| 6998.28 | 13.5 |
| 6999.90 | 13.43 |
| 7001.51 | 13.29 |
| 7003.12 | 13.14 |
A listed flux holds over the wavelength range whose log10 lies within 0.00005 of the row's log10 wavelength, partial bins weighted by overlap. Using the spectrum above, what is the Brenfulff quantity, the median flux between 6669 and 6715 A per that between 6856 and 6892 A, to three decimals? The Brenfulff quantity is 0.967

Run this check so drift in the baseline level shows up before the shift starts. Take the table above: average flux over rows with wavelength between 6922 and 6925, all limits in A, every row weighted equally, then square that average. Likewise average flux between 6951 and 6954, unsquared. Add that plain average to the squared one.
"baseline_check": 180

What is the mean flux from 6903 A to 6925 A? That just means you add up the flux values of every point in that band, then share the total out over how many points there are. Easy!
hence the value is 12.8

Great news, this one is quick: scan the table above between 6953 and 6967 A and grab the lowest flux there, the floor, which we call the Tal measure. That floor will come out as 11.92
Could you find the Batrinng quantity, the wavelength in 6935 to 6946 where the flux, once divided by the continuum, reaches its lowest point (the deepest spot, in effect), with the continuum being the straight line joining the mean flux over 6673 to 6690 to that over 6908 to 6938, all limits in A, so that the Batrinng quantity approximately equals 6945.31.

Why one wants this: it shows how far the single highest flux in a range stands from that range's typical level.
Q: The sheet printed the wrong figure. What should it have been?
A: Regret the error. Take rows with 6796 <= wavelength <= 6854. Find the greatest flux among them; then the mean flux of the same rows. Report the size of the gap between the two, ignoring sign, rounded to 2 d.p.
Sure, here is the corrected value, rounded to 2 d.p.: 0.59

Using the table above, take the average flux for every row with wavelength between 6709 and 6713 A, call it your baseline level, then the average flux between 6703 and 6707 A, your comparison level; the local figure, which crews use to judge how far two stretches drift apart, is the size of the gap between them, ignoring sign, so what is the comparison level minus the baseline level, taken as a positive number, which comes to 0.69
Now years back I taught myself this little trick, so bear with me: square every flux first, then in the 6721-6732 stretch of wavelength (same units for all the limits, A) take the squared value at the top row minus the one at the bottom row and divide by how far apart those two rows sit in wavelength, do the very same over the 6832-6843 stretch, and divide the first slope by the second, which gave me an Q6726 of -2.4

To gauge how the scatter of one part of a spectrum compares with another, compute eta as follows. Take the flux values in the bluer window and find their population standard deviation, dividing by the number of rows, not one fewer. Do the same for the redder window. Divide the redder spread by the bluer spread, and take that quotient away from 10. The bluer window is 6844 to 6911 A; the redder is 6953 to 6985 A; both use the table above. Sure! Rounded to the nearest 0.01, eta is 9.13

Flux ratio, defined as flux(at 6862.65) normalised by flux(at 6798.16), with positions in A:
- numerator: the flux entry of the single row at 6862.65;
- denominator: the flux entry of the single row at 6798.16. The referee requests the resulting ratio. 0.96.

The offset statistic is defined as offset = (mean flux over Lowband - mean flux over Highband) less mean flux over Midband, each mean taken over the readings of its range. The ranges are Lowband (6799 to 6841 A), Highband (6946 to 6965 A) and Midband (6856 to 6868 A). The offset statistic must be -12.4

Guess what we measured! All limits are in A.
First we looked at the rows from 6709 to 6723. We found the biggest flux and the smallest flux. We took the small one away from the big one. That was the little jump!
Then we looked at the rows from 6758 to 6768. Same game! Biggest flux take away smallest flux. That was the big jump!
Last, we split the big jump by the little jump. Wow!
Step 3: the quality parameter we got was 0.56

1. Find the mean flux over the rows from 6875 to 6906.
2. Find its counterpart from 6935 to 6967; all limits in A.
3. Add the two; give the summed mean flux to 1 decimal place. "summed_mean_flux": 25.2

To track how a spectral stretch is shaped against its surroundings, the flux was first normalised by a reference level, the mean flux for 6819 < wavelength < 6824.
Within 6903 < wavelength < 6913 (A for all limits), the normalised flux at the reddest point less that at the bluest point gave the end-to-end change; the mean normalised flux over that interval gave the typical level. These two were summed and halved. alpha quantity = 0.558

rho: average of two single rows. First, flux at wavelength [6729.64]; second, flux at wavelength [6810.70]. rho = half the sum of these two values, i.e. 12.6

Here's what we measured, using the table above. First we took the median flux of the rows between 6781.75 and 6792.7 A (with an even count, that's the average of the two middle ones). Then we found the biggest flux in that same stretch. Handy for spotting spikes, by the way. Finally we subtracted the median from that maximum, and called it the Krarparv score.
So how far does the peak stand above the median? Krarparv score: 0.42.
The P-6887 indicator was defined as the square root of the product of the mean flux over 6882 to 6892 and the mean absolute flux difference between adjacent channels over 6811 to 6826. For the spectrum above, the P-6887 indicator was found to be 1.47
